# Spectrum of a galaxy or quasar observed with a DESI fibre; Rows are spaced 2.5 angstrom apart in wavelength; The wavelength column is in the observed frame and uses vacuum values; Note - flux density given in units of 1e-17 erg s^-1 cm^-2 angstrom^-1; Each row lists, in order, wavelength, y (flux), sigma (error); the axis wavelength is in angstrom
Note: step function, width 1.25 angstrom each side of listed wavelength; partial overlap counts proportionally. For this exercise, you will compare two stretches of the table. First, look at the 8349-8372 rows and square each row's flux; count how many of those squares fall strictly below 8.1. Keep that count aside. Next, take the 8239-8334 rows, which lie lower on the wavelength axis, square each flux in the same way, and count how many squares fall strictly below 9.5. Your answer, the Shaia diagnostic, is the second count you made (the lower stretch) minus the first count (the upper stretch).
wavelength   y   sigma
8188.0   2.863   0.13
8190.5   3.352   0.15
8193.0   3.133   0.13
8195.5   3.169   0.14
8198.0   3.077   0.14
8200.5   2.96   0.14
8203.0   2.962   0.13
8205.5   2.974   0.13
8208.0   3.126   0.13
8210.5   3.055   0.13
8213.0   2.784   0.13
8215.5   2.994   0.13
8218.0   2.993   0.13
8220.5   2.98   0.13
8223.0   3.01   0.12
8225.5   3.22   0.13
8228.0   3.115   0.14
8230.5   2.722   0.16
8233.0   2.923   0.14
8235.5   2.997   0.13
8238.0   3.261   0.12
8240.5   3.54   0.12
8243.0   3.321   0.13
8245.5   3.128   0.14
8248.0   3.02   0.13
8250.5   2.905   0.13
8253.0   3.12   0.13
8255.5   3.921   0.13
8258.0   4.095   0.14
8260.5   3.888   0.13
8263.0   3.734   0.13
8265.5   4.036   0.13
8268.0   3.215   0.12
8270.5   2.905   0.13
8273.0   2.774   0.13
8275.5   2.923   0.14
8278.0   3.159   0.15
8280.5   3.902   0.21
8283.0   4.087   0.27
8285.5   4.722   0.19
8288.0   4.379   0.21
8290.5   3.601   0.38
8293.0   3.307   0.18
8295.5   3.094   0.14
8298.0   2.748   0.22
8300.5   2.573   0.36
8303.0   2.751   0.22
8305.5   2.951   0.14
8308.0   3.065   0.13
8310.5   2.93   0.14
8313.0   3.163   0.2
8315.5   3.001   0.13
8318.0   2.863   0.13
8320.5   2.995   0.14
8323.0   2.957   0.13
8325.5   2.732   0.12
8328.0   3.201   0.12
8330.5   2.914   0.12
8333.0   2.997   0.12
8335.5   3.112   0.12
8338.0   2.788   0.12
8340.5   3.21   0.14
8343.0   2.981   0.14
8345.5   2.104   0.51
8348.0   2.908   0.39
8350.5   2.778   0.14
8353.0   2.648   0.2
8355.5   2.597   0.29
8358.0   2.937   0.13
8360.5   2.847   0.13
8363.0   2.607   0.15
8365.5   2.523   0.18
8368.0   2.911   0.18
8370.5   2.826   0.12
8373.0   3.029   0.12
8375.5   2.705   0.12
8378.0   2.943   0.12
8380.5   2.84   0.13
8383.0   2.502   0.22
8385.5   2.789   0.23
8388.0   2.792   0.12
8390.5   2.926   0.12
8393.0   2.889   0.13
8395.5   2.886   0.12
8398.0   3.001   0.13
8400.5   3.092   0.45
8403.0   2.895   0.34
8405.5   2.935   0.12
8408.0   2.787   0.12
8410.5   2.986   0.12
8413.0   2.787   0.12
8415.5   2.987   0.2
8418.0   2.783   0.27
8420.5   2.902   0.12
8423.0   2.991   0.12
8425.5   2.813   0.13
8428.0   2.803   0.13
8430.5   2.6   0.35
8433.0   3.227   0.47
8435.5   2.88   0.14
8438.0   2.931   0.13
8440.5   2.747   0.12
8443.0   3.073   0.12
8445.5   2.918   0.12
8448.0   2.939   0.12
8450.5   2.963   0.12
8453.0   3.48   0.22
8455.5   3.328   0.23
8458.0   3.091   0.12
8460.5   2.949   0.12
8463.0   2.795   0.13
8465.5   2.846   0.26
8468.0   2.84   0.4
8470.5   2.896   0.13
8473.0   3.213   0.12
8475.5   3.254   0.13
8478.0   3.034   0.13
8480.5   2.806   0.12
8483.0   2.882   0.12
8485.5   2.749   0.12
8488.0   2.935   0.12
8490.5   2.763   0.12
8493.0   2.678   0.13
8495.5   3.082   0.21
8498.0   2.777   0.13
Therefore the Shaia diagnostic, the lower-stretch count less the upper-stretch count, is 12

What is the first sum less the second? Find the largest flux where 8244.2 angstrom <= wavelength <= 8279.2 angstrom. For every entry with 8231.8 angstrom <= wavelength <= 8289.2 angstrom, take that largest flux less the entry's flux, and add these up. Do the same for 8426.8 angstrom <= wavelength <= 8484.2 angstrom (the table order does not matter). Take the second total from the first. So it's -11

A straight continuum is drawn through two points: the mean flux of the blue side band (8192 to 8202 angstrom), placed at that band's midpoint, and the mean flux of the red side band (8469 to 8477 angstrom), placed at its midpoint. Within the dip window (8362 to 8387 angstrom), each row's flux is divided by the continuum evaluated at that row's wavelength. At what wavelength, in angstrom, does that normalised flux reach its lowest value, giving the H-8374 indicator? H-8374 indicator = 8383.0 angstrom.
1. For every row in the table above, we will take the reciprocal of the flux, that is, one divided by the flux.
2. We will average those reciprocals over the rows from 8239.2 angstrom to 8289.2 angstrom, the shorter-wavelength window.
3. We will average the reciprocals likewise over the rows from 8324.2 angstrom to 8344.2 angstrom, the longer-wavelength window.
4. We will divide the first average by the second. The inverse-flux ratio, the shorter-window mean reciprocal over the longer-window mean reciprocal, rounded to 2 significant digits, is 0.86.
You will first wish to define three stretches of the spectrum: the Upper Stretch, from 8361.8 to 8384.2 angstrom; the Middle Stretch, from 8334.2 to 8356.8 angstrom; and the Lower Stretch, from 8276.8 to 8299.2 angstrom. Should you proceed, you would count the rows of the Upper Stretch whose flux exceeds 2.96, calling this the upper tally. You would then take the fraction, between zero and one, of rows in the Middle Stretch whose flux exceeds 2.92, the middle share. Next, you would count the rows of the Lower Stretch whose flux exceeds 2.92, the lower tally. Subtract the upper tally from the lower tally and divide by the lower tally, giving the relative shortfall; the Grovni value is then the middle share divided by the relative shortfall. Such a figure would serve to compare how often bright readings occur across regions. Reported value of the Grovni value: 0.38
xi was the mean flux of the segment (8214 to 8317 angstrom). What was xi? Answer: 3.27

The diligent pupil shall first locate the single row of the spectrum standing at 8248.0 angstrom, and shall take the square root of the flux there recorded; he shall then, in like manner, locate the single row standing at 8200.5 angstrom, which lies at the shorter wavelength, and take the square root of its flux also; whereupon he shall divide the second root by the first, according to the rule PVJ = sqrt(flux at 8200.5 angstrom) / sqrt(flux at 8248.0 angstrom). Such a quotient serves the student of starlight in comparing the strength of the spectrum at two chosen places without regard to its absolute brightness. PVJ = 0.99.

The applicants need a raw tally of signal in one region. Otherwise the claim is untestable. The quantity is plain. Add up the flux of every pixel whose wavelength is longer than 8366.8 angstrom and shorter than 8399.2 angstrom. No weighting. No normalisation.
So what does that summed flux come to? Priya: 37.0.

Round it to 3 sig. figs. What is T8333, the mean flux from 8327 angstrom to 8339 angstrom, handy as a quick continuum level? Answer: 3.00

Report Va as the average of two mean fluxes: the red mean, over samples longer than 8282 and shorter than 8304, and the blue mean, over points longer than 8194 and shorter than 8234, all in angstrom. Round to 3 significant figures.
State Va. 3.24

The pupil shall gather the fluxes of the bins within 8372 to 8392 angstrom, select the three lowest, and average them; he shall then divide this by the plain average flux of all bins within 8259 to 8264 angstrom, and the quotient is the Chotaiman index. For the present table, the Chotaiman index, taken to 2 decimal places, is 0.70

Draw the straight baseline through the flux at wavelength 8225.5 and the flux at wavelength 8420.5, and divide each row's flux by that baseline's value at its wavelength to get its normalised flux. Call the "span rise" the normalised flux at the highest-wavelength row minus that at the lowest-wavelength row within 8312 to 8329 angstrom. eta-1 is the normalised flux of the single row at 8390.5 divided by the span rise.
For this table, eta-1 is 48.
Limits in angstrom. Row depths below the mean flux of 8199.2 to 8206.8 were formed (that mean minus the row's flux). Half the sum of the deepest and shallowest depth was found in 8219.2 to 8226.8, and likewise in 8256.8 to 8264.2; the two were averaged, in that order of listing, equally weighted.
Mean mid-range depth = -0.54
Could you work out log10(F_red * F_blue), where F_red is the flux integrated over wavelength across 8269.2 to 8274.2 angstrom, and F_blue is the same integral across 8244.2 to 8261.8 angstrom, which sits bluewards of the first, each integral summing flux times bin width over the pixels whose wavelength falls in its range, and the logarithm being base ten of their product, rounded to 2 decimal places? 2.93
